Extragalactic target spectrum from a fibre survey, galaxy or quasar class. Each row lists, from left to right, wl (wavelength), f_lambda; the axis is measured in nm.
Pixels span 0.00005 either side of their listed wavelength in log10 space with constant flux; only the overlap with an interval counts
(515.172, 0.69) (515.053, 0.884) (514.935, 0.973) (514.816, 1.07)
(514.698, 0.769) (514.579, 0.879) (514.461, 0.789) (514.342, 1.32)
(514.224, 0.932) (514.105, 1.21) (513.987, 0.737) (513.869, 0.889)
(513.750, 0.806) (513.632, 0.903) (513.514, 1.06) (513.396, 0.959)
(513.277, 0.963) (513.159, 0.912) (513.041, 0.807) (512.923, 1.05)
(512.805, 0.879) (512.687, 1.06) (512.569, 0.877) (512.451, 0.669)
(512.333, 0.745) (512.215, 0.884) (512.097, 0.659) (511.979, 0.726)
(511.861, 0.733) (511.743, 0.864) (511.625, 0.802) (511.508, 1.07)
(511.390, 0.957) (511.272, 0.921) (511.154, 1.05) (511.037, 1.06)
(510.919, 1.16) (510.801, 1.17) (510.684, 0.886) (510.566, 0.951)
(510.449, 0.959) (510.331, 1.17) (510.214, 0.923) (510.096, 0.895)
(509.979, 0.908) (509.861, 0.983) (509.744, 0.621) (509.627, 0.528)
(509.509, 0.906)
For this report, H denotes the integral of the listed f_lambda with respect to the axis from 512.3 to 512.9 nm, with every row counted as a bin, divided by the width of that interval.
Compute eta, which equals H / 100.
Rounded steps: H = 0.86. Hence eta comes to 0.0086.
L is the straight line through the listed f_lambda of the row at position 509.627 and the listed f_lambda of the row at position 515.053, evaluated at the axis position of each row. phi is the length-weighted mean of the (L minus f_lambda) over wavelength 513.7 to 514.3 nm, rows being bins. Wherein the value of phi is -0.11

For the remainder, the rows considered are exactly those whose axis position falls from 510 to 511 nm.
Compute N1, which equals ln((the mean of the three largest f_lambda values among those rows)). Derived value 0.15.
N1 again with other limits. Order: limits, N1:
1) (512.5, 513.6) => 0.06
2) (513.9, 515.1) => 0.18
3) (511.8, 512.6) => -0.18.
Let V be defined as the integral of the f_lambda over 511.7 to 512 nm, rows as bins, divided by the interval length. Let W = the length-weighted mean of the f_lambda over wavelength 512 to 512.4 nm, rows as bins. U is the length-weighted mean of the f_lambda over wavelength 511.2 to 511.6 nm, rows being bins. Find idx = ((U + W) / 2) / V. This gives 1.11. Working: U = 0.97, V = 0.77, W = 0.76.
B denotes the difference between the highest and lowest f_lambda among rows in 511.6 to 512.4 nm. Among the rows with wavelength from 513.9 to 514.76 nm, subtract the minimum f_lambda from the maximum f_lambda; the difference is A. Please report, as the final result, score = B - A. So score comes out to -0.36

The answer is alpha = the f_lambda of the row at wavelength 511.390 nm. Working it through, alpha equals 0.957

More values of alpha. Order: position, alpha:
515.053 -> 0.884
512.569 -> 0.877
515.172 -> 0.69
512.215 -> 0.884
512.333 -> 0.745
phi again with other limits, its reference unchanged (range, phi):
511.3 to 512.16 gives -0.17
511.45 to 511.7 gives -0.28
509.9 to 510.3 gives -0.37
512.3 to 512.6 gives -0.04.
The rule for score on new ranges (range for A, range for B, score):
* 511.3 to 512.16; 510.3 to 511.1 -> -0.13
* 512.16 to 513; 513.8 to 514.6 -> 0.19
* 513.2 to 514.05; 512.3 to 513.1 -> 0.07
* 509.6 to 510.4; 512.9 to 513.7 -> -0.39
